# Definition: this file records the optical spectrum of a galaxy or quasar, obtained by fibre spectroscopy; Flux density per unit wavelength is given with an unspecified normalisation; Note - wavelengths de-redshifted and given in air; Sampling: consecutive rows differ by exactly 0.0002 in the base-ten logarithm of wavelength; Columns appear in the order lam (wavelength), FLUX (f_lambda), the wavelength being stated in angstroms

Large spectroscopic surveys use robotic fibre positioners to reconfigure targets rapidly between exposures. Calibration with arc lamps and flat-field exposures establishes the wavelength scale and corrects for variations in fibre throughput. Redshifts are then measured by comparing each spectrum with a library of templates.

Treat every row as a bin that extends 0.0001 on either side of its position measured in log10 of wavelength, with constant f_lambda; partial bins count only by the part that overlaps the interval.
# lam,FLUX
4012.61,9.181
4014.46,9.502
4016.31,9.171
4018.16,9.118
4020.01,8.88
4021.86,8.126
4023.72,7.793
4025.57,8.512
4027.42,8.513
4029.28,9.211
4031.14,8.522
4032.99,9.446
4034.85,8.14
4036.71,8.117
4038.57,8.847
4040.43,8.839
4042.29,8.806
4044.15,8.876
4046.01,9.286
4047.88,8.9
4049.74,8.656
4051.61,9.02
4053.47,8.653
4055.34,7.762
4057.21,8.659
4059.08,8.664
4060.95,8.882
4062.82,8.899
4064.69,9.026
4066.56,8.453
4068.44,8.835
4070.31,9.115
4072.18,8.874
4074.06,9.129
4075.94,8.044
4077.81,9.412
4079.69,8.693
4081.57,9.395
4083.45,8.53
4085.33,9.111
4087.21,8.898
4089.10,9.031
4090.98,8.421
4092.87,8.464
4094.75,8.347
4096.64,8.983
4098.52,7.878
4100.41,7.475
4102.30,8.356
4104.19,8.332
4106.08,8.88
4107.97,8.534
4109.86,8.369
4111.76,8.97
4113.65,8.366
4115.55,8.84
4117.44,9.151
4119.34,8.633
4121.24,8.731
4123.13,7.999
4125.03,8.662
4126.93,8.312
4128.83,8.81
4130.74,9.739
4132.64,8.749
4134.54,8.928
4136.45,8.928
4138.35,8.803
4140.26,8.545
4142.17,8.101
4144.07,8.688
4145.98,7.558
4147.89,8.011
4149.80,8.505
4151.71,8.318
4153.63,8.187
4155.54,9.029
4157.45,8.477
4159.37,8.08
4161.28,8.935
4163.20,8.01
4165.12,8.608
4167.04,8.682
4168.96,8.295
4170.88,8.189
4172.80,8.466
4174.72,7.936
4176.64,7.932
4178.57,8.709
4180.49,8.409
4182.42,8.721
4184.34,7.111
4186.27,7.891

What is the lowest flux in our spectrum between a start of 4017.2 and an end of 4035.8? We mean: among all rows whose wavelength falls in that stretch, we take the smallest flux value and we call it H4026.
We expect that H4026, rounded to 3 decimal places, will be 7.793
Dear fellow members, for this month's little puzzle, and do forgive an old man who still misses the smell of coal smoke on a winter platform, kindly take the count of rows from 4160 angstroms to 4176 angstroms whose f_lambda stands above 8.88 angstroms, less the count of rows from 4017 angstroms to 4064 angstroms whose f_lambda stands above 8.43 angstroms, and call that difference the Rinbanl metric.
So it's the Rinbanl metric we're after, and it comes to -19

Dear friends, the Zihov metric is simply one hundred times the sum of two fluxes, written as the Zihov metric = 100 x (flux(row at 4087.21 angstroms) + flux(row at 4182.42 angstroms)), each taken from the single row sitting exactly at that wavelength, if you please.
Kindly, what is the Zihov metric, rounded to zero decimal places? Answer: 1762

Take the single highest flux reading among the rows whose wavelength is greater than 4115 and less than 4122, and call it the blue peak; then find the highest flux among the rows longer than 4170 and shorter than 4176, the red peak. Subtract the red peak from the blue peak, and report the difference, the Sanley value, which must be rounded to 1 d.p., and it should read 0.7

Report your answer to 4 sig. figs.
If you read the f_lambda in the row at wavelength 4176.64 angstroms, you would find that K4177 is 7.932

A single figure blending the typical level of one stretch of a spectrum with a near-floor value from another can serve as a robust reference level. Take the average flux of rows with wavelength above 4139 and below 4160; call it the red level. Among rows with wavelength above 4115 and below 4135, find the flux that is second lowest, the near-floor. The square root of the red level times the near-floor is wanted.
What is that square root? 8.32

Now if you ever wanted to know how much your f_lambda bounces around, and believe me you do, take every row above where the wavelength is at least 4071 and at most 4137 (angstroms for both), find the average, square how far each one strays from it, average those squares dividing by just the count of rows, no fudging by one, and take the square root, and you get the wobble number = 0.45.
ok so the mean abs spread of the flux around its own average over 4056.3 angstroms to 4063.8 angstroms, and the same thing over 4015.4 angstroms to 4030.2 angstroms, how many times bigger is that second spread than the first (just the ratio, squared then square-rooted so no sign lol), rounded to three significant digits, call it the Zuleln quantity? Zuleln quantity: 3.75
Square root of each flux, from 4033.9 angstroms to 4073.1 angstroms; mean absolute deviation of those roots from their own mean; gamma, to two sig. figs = 0.044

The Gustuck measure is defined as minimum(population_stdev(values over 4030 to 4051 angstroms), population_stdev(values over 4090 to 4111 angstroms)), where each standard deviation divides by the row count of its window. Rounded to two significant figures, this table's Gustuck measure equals 0.39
